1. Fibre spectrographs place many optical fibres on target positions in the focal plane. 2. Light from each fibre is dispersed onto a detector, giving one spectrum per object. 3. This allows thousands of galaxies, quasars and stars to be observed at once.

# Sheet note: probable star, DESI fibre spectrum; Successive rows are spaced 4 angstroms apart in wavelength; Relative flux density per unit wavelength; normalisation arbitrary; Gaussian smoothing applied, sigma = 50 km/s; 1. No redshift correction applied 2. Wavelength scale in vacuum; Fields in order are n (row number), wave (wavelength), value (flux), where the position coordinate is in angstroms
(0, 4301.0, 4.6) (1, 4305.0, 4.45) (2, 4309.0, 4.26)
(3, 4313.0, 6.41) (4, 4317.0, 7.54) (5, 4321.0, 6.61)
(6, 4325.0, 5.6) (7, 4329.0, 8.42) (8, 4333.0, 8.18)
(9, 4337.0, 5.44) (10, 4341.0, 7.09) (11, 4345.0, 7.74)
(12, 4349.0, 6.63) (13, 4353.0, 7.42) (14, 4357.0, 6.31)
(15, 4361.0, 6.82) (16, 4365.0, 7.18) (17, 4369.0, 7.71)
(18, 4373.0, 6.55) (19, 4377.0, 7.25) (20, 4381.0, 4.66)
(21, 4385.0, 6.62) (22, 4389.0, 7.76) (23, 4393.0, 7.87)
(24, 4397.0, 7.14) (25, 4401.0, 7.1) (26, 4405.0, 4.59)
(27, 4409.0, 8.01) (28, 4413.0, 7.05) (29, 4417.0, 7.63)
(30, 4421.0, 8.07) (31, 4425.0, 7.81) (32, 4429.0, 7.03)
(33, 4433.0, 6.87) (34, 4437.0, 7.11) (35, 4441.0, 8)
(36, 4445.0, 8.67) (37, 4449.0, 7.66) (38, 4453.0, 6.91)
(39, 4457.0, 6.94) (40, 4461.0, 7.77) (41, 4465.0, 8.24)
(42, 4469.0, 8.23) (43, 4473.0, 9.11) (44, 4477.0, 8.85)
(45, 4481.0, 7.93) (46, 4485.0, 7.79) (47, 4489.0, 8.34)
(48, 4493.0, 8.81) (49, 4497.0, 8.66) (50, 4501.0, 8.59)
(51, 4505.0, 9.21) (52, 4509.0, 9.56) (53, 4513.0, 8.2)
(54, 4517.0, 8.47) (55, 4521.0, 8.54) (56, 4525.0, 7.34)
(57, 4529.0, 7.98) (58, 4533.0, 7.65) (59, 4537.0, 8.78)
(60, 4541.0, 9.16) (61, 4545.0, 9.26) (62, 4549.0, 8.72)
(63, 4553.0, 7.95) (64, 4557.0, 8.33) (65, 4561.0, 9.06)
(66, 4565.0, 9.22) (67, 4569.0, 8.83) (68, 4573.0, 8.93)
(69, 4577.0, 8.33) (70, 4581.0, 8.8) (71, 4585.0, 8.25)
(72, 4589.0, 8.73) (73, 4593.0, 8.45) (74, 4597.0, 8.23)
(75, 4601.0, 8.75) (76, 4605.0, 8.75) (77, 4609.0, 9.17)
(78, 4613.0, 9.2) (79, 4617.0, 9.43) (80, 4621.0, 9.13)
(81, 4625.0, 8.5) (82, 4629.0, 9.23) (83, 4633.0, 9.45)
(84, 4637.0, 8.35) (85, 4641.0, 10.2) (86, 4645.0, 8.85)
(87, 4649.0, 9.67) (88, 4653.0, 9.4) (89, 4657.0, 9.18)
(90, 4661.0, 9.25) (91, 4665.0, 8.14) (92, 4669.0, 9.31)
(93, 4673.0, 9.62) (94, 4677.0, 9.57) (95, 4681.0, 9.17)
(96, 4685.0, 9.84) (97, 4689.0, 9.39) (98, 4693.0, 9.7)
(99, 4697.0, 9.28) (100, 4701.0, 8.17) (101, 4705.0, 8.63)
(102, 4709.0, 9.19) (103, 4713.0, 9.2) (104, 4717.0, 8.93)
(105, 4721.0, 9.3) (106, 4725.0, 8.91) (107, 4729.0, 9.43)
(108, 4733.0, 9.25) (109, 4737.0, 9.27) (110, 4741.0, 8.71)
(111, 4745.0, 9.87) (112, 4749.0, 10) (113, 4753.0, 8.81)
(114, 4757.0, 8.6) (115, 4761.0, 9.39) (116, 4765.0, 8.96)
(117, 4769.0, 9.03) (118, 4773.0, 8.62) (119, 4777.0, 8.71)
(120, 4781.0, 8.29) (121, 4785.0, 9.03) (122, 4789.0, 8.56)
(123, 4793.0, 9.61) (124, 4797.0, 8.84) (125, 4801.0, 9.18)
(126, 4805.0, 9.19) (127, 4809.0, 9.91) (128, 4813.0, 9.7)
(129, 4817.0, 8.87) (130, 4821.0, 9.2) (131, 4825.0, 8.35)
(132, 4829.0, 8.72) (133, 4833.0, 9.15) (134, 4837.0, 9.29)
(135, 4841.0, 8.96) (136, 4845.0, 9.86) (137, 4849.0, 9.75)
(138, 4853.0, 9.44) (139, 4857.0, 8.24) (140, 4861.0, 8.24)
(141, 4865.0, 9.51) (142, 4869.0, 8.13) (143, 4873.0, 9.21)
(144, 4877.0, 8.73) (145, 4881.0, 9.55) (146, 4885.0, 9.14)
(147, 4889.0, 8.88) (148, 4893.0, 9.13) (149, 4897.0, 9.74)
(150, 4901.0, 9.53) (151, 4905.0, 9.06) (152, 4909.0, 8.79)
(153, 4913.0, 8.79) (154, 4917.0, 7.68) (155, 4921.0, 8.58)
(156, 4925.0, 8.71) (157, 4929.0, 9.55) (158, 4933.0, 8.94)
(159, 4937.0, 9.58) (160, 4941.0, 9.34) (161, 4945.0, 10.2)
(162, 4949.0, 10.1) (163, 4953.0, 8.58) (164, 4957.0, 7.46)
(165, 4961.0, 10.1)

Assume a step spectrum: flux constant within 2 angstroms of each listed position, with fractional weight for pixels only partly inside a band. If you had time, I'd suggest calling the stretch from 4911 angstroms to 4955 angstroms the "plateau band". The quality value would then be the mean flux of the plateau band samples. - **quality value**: 9.10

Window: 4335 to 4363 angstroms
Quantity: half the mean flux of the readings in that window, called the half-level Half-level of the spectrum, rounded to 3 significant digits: 3.39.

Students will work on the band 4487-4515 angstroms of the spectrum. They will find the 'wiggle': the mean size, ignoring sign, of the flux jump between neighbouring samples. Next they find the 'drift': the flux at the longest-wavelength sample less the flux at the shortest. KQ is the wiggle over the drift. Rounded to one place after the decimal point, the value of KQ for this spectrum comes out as -3.6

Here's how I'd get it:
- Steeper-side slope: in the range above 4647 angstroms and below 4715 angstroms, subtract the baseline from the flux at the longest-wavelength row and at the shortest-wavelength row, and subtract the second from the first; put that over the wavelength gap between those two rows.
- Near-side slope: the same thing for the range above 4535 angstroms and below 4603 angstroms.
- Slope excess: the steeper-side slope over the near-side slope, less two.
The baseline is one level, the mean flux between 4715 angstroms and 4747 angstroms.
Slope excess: 14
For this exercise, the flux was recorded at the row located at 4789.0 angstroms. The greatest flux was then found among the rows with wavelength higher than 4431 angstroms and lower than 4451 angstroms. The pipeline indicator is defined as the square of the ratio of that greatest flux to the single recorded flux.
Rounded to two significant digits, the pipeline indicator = 1.0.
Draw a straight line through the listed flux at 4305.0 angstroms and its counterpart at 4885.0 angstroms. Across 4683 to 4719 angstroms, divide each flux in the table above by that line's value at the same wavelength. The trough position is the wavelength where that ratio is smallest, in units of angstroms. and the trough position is 4701.0 angstroms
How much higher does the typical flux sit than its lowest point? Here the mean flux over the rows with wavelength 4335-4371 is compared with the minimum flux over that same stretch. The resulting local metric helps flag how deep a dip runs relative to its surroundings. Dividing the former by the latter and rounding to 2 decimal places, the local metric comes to 1.27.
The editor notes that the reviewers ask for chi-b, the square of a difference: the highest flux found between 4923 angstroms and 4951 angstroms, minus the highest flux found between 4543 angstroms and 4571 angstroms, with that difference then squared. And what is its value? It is 0.9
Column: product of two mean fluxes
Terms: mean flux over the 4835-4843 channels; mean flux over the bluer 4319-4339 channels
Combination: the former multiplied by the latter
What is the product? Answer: 63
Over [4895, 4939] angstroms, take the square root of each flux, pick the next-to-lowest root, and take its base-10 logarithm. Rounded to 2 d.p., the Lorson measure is 0.47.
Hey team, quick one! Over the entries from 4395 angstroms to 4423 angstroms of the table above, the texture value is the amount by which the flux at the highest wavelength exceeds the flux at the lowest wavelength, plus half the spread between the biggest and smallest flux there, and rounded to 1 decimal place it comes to 2.7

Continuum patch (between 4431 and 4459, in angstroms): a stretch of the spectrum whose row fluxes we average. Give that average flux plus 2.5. 10.0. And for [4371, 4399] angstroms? 9.3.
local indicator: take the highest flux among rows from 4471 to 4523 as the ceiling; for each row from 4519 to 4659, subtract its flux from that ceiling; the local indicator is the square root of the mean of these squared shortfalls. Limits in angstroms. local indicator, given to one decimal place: 1.0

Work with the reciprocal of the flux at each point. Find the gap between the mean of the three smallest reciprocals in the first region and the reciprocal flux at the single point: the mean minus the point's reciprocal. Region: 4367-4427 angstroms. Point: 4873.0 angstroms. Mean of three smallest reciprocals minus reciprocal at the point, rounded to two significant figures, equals 0.017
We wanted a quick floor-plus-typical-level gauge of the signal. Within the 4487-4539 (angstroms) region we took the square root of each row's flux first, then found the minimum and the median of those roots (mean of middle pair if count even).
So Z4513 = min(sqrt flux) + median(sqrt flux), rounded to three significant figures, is 5.63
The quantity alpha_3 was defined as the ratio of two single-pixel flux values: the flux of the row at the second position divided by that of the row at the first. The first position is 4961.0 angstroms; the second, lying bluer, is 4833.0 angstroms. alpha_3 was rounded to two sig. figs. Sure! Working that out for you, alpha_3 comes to 0.91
